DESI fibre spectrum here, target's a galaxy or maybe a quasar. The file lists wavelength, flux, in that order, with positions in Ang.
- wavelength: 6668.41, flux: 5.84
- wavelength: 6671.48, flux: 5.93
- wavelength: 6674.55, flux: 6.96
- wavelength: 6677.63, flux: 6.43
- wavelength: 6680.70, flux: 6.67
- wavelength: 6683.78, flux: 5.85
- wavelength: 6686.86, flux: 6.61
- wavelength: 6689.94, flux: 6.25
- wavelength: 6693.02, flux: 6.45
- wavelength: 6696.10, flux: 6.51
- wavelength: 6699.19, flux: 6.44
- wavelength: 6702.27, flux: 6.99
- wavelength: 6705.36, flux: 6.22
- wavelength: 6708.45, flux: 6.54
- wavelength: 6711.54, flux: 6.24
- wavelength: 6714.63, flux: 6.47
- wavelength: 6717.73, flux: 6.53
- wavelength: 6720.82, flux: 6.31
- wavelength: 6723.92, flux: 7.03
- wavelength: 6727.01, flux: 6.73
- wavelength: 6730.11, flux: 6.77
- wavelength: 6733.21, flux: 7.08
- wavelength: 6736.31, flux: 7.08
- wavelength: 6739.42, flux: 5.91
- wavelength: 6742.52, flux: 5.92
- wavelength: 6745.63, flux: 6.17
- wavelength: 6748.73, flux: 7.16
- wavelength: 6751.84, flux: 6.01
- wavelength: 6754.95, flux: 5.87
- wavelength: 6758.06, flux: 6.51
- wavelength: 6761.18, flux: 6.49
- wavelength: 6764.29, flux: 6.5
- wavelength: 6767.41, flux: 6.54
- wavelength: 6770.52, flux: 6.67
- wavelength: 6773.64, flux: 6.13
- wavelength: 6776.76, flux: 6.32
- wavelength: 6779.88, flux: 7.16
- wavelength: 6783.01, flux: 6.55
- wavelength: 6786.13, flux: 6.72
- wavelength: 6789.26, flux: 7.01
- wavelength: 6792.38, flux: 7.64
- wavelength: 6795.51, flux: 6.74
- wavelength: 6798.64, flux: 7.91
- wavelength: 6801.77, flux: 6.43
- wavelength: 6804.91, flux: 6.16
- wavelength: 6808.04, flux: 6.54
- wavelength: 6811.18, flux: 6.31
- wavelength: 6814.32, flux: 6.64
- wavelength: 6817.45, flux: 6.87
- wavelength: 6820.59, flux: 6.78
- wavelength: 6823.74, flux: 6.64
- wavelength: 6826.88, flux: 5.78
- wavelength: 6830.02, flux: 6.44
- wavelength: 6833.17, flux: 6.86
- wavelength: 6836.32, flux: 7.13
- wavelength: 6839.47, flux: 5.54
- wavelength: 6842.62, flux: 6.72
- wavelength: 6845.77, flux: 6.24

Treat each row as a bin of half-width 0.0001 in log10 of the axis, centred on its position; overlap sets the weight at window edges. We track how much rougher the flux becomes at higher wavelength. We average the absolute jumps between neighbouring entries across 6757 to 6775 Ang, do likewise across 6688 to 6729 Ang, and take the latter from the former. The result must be -0.17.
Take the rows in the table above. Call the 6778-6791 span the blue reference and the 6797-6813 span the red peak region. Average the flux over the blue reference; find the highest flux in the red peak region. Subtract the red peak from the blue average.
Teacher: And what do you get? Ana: -1.1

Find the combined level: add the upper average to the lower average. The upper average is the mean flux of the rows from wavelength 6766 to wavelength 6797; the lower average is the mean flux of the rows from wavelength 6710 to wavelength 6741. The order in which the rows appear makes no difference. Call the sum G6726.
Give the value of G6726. 13.4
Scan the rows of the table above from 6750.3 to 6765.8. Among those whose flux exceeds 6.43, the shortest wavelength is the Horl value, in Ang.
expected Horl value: 6758.06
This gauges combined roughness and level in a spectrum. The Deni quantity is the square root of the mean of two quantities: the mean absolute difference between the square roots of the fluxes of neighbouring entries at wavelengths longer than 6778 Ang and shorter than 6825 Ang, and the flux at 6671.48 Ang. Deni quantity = 1.735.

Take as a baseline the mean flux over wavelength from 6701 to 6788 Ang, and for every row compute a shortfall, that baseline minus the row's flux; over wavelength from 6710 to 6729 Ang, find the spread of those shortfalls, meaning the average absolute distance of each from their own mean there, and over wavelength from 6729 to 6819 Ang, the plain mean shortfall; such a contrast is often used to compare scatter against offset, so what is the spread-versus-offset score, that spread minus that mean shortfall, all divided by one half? 0.62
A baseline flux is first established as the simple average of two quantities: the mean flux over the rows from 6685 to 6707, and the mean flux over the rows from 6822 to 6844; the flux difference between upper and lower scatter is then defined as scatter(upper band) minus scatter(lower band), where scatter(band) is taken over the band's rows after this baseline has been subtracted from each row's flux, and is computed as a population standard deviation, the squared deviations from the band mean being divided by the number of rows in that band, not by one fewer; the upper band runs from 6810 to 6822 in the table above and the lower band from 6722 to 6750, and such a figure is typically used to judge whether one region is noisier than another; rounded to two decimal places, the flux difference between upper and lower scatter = -0.27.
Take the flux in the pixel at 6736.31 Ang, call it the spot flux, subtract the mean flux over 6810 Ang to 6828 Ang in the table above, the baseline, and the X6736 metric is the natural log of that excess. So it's -0.6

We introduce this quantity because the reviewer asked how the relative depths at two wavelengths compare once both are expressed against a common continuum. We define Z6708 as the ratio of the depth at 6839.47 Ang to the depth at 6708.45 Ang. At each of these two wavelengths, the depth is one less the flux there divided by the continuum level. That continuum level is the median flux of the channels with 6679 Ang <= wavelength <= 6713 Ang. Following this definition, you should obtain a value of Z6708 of -10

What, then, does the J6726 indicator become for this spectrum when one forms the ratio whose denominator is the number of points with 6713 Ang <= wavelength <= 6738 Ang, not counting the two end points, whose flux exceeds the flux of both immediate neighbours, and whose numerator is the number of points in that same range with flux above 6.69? 2.5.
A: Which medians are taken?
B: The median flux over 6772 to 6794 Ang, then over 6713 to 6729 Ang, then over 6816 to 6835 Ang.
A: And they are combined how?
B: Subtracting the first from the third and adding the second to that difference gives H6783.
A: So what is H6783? 6.52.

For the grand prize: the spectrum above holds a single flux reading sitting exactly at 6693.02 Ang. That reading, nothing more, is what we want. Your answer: 6.45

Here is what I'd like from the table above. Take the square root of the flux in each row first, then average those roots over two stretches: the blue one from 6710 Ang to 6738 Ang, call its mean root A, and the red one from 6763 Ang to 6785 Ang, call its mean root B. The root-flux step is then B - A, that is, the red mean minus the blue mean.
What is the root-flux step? -0.03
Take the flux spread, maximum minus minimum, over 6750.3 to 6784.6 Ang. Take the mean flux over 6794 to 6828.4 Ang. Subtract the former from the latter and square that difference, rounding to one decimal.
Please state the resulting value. 28.4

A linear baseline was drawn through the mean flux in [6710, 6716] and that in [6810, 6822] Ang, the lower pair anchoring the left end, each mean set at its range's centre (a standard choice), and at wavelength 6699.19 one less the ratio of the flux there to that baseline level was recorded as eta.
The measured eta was -0.020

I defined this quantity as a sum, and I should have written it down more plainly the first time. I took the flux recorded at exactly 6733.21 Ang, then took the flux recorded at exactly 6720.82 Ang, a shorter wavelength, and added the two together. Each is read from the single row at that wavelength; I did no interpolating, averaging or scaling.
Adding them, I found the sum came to 13.4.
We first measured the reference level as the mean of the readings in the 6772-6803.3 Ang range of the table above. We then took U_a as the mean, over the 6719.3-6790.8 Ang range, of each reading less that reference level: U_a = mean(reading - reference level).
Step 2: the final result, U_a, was -0.31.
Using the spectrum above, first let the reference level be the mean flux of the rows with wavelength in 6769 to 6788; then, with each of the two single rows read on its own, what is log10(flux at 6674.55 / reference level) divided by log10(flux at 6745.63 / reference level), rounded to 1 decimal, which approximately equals -0.8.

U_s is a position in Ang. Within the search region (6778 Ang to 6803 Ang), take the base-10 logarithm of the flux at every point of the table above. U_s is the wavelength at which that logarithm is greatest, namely 6798.64 Ang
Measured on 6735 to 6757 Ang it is 6748.73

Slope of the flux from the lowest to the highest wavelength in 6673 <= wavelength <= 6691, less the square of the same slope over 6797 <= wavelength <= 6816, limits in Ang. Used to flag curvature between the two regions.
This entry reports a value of -0.05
